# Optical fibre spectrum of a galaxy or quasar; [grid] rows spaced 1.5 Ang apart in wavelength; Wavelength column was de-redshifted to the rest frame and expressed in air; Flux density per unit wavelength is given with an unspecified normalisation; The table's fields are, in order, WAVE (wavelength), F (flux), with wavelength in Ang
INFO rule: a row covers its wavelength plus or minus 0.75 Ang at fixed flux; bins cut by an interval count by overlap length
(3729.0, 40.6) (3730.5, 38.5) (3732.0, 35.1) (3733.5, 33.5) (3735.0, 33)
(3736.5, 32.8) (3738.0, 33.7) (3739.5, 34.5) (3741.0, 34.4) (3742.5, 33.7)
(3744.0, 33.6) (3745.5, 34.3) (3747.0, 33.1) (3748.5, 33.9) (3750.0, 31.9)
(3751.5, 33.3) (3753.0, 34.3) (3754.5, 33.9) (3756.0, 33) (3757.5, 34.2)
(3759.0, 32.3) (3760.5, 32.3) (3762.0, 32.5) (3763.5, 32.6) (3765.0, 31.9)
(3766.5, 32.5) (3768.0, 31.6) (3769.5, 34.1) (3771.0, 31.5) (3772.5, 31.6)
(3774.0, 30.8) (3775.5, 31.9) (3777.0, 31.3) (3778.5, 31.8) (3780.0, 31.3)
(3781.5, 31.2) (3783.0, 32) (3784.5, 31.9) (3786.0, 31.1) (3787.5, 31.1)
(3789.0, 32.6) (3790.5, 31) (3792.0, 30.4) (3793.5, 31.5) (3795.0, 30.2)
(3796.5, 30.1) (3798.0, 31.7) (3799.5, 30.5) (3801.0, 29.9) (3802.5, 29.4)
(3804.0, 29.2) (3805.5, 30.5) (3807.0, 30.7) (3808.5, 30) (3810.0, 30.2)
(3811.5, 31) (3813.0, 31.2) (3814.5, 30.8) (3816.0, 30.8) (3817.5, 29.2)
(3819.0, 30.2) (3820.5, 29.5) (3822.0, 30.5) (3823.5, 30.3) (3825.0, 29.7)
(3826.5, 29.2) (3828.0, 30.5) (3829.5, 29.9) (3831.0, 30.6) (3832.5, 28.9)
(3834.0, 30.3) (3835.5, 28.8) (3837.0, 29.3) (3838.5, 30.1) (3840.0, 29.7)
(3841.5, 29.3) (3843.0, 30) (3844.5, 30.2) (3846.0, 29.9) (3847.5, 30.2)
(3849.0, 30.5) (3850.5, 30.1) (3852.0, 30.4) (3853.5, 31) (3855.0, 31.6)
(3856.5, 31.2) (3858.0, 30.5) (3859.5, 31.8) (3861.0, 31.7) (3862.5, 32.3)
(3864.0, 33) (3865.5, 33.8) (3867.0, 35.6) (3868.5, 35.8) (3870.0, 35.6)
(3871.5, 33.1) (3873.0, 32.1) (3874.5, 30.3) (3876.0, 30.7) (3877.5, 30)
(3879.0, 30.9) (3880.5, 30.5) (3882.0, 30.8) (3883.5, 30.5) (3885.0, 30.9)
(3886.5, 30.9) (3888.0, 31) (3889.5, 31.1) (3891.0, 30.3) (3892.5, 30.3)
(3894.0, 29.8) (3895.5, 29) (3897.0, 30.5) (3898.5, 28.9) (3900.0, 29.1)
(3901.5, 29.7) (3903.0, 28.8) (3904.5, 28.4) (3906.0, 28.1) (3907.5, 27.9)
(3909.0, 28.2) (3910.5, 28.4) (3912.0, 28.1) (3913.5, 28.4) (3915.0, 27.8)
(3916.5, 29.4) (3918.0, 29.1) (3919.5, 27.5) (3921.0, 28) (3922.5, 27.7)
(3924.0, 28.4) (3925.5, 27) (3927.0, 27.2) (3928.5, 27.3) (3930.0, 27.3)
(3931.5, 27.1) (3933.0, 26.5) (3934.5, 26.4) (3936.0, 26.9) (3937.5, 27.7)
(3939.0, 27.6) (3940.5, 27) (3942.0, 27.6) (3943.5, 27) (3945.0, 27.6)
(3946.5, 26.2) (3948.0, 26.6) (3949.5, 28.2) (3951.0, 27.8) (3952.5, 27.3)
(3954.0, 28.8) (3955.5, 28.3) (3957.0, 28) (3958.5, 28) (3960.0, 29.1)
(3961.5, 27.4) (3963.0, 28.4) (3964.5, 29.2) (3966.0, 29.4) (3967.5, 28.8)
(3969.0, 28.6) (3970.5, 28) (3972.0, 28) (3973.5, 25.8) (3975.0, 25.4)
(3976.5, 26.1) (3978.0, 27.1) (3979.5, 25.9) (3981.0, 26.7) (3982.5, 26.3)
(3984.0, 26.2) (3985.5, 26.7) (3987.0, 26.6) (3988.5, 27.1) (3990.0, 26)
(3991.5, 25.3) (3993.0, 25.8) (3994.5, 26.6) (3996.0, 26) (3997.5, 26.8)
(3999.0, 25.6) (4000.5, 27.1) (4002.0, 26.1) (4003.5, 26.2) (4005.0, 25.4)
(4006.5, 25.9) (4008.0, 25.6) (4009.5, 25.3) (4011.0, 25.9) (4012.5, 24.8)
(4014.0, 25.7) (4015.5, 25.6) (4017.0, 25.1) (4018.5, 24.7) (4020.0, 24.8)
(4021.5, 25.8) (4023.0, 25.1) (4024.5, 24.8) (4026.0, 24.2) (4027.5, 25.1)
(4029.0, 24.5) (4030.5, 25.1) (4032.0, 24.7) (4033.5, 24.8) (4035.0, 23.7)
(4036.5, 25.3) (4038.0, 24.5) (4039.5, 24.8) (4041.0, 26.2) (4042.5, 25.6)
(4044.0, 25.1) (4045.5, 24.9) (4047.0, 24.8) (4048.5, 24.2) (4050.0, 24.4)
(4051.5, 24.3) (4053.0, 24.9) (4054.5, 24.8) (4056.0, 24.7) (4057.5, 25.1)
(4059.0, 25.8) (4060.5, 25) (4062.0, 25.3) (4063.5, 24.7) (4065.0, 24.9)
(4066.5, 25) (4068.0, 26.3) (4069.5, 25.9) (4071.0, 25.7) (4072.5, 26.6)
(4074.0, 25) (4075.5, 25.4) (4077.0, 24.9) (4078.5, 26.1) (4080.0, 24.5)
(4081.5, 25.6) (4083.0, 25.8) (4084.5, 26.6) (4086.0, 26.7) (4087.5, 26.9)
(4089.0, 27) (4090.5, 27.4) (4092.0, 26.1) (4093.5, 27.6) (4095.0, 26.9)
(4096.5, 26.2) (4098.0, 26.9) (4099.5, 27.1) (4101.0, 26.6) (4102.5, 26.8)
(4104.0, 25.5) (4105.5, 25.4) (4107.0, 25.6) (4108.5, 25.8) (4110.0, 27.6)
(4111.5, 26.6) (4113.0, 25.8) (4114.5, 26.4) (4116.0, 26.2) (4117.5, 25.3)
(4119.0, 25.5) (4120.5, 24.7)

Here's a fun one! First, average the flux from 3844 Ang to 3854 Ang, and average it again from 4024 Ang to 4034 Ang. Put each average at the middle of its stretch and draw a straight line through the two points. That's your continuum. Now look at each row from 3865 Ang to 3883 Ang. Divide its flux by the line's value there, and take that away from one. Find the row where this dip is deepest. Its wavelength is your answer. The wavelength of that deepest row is 3877.5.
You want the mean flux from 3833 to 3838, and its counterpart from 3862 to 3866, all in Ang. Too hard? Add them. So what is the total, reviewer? 62.5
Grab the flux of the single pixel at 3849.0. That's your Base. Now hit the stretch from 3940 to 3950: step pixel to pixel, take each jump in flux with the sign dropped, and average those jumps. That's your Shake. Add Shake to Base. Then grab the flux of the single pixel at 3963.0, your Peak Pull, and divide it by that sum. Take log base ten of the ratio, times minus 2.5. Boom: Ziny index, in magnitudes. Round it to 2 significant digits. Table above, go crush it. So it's 0.11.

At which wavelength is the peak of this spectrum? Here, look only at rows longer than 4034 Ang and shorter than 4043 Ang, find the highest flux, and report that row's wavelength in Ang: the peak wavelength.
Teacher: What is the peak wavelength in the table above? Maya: 4041.0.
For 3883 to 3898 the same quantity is 3889.5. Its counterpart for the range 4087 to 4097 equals 4093.5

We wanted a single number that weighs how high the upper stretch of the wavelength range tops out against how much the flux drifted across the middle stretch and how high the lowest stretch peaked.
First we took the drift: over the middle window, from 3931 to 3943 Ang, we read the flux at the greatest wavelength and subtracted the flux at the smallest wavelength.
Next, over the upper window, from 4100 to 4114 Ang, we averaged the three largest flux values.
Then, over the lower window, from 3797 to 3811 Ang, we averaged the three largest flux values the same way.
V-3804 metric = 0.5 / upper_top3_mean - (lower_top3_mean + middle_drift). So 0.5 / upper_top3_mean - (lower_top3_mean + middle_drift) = -31.4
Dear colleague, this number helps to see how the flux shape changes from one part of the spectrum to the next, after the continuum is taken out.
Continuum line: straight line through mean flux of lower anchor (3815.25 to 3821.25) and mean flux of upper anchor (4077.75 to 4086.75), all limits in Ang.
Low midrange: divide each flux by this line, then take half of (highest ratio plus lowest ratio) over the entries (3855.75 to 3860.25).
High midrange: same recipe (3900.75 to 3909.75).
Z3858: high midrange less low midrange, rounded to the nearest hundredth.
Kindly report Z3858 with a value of -0.06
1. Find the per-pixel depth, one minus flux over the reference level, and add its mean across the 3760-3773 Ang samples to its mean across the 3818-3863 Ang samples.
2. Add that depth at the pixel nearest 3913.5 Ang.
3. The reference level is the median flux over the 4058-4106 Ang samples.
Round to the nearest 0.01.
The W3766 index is -0.50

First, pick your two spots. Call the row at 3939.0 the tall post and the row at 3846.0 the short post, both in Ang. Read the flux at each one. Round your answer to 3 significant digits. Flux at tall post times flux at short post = 825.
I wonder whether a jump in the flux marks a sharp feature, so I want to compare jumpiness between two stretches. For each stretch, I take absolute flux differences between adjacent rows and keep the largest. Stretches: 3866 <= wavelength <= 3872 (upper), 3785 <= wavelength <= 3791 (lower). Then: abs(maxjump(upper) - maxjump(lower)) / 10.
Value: 0.090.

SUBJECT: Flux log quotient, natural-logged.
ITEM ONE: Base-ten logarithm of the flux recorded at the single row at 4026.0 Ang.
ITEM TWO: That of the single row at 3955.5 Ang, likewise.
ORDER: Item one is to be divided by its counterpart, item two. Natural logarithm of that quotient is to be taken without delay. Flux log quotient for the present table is -0.05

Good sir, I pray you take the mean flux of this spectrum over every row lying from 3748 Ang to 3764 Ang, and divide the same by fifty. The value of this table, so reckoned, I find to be 0.662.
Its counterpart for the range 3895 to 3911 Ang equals 0.576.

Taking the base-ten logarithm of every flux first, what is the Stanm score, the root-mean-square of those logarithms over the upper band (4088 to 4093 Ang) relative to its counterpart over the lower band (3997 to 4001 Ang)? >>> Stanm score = 1.00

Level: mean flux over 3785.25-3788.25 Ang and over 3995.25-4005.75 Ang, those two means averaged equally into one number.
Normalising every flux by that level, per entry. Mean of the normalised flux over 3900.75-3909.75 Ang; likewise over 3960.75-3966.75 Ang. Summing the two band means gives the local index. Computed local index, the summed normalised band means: 1.99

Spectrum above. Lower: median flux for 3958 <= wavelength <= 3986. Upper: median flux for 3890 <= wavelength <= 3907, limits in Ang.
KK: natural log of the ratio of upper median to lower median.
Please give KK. 0.060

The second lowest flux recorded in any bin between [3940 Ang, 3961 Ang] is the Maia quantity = 26.6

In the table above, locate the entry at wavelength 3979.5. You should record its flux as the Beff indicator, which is 25.9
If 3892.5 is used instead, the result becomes 30.3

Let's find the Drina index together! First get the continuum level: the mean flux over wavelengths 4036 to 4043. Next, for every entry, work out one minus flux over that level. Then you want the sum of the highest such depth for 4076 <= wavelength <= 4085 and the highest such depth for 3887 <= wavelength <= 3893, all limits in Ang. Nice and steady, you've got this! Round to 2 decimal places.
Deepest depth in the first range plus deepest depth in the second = -0.17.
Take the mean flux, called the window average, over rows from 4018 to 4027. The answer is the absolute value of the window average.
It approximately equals 24.9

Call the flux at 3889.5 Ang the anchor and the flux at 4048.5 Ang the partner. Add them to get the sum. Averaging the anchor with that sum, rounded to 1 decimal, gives 43.2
